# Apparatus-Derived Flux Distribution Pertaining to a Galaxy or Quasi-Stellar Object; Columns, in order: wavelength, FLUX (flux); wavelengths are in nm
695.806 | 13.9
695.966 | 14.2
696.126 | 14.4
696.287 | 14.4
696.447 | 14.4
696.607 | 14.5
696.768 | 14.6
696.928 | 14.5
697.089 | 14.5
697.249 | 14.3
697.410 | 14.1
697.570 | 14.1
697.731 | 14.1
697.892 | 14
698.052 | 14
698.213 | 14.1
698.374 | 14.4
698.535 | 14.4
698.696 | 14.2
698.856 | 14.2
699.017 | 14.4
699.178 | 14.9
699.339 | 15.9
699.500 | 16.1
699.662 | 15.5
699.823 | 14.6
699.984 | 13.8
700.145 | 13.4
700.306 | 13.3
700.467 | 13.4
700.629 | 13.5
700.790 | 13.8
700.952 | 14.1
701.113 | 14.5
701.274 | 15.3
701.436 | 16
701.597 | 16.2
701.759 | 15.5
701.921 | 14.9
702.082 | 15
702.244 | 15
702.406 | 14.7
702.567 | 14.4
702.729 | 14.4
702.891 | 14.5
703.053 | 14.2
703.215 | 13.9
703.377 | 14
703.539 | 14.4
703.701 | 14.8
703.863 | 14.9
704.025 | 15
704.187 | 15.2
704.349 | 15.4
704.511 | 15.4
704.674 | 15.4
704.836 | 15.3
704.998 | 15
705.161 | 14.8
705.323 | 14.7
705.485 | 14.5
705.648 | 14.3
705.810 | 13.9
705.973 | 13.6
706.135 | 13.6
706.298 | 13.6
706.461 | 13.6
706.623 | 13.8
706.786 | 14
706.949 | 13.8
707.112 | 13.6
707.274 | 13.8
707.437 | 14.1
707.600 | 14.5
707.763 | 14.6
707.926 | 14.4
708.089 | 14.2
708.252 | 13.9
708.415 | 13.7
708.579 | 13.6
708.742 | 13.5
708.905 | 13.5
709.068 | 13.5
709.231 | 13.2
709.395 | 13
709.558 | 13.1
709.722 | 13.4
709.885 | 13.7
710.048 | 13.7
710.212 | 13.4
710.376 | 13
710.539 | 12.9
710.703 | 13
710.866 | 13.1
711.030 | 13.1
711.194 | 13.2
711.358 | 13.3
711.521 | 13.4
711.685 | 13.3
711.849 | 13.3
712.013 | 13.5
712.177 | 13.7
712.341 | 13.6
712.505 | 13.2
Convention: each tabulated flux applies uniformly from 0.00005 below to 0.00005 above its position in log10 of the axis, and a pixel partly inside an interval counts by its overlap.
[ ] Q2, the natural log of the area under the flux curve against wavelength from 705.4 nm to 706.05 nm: 2.21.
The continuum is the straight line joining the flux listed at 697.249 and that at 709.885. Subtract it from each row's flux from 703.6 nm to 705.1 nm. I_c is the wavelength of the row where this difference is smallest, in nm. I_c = 703.701 nm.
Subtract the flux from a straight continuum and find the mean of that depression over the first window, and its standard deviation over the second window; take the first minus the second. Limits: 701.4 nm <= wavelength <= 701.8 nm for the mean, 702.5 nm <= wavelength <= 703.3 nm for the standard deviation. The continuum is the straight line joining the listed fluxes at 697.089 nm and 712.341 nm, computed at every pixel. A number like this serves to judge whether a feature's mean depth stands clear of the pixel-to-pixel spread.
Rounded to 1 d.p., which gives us -1.9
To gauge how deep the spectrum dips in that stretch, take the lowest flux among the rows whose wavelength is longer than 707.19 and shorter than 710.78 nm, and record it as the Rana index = 12.9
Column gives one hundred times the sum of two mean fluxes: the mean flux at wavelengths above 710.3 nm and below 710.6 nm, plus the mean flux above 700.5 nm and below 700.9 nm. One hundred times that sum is 2660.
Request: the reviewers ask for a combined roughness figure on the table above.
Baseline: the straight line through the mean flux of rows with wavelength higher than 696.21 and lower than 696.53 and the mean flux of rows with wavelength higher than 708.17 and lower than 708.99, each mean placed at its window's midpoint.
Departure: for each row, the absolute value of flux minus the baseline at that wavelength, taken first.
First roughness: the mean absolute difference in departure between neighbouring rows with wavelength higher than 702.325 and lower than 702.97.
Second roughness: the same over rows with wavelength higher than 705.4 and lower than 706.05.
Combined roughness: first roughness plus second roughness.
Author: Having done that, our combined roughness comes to 0.37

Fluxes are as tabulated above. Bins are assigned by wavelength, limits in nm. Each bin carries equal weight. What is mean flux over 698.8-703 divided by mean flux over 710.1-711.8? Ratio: 1.11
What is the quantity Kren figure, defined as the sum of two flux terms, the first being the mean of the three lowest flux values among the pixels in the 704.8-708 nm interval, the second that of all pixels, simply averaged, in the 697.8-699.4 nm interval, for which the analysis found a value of 28.0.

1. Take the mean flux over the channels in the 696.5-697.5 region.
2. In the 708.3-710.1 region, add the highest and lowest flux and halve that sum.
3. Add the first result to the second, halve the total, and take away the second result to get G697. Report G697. 0.53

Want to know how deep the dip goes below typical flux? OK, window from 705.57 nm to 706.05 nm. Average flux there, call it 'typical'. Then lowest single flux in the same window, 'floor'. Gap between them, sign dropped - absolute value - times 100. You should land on 33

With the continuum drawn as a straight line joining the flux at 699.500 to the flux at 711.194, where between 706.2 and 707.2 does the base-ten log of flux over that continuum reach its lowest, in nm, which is 706.298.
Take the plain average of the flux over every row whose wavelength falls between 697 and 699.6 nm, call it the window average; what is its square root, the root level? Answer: 3.81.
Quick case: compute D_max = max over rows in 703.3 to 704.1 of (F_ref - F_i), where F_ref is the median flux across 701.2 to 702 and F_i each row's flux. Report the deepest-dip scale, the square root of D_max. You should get 1.22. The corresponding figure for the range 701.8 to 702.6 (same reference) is 1.05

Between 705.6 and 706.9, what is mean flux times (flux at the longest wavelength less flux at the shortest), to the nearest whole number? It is -4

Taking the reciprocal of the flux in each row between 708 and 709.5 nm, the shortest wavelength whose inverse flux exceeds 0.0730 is 708.579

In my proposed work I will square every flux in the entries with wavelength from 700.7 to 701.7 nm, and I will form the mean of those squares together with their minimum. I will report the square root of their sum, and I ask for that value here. 20.4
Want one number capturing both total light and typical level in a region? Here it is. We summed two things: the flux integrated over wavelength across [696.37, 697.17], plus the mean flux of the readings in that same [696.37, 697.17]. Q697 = 26.1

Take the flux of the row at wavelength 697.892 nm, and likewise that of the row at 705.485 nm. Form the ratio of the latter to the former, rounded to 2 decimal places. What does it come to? 1.04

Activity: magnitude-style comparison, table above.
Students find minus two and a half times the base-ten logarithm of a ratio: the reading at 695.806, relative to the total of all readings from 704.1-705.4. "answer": 2.4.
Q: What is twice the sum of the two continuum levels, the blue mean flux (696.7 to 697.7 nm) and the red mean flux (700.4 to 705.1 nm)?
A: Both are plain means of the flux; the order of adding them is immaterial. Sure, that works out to 58.2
